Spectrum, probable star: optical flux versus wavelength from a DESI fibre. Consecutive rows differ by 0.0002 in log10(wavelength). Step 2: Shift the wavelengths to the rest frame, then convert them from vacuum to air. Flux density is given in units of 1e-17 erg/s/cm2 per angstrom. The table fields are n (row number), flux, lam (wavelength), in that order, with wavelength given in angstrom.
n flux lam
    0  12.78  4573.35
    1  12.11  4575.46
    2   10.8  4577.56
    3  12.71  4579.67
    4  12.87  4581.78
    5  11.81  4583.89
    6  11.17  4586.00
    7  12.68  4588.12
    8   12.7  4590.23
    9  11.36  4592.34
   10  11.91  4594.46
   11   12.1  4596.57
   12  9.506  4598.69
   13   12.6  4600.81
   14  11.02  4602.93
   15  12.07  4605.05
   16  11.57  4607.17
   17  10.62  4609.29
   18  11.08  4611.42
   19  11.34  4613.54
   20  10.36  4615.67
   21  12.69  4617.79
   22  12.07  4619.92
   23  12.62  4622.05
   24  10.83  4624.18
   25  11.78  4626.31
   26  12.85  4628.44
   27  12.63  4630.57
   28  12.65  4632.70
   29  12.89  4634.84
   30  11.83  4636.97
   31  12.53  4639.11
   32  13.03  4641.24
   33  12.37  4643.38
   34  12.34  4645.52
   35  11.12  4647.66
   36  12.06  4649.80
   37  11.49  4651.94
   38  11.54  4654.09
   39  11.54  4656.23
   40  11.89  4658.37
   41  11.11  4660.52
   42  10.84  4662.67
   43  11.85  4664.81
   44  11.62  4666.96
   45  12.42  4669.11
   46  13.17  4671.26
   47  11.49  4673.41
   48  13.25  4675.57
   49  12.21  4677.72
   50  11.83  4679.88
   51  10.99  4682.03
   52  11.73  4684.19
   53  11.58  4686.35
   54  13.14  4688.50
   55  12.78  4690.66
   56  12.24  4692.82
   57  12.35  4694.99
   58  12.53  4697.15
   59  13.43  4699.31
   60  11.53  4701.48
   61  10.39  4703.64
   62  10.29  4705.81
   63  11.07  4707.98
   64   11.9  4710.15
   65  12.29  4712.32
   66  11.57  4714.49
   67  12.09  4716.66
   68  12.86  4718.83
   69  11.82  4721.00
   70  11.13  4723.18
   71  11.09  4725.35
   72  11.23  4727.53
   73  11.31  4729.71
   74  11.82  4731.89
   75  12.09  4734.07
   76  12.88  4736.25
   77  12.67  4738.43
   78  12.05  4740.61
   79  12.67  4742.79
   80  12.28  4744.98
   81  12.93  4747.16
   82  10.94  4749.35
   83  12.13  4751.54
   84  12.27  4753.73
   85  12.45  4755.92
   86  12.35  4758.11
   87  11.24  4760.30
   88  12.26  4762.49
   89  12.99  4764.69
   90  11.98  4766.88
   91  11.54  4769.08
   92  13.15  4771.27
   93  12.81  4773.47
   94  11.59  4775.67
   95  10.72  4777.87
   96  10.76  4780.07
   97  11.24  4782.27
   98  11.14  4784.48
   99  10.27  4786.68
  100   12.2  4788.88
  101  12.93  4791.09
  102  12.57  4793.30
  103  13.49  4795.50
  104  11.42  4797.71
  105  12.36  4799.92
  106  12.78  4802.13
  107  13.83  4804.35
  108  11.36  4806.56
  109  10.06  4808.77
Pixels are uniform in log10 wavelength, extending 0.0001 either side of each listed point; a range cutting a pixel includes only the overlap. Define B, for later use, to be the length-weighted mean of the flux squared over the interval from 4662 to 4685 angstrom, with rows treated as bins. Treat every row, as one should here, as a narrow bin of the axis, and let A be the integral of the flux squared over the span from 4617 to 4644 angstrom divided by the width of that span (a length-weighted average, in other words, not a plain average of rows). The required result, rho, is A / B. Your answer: 1.07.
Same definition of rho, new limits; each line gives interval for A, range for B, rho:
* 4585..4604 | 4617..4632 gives 0.92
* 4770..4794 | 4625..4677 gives 0.95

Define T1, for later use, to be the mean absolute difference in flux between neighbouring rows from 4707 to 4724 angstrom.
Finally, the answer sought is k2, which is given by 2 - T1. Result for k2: 1.3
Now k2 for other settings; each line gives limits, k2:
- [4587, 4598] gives 1.5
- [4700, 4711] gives 1.3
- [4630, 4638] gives 1.6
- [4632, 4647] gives 1.5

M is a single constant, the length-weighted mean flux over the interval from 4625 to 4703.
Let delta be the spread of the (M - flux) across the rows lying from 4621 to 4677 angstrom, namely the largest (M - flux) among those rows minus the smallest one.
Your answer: 2.4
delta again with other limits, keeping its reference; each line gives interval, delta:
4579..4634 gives 3.4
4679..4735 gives 3.1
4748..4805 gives 3.6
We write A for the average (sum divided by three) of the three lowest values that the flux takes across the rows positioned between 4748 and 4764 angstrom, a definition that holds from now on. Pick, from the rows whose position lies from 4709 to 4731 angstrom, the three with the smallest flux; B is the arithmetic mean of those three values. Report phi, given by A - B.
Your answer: 0.3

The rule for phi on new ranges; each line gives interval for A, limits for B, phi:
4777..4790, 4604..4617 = -0.1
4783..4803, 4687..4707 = 0.2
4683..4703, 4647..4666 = 0.6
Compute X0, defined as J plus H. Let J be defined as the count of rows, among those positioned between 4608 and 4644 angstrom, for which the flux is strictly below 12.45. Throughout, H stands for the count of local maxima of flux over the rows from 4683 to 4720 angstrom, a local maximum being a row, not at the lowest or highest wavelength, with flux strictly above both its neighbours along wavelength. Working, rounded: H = 3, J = 9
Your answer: 12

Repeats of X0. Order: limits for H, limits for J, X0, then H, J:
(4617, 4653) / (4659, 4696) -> 18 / 5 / 13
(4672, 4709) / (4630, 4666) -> 16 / 4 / 12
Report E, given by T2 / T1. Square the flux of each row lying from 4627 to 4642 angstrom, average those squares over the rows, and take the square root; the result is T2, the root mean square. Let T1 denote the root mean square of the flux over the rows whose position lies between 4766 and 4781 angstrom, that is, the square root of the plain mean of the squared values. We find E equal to 1.07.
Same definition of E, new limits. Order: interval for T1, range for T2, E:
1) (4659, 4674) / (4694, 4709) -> 0.99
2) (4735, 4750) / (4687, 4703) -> 1.02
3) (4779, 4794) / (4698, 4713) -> 1.00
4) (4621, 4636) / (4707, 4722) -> 0.97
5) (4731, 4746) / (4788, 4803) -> 1.02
